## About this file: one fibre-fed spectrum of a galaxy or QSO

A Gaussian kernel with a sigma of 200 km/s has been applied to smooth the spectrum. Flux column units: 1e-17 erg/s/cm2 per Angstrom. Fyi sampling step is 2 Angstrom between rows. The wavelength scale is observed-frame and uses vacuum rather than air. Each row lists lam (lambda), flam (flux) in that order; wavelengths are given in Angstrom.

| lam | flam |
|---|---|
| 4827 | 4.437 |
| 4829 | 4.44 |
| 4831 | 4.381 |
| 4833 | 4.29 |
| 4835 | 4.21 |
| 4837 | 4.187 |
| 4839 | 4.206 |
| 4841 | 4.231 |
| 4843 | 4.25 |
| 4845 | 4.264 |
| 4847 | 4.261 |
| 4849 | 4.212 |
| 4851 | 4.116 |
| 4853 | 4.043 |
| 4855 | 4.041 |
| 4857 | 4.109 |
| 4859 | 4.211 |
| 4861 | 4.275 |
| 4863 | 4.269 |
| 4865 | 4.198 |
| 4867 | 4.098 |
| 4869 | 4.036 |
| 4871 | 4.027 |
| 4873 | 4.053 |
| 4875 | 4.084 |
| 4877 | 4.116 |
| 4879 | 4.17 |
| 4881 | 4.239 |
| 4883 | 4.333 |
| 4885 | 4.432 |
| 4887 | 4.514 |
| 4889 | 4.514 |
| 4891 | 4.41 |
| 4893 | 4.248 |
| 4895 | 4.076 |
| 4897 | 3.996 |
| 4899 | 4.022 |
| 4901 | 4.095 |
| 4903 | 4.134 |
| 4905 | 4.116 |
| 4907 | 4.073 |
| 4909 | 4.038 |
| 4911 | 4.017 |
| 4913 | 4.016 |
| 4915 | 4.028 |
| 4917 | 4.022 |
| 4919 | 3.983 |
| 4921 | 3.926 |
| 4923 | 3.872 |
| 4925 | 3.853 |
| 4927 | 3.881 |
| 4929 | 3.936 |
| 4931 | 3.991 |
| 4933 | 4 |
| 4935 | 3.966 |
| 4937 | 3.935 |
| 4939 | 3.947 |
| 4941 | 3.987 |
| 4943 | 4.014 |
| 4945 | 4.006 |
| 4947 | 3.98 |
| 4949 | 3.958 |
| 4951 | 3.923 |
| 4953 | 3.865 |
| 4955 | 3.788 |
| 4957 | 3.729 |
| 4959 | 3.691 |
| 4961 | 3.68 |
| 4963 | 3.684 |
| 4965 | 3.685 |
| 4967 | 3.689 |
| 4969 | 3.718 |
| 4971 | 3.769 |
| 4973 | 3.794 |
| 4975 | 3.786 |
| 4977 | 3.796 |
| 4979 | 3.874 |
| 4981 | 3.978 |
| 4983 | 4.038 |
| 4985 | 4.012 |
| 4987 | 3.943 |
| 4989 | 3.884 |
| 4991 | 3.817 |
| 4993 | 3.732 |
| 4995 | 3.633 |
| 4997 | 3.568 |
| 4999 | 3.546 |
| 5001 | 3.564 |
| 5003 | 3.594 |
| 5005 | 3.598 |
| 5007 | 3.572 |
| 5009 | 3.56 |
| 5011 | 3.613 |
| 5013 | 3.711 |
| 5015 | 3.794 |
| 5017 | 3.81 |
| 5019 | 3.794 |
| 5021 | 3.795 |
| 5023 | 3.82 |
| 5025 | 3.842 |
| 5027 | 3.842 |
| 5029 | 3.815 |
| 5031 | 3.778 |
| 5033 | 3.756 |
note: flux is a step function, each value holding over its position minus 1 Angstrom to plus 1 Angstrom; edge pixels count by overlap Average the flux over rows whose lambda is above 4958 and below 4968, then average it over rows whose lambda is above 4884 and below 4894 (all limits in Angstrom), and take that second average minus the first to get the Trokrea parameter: 0.7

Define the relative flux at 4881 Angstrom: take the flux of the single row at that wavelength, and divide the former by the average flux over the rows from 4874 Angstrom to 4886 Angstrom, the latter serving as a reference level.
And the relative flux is 1.00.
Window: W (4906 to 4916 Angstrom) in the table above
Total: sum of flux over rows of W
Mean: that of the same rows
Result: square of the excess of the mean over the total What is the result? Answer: 260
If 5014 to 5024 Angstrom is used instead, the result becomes 231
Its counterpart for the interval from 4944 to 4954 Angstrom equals 249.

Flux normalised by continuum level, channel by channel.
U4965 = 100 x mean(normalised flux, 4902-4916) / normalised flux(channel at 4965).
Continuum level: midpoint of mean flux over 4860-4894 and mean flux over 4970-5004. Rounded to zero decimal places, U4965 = 110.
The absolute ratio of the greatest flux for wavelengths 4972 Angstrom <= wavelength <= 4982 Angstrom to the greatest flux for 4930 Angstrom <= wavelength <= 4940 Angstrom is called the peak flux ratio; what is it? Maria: 0.99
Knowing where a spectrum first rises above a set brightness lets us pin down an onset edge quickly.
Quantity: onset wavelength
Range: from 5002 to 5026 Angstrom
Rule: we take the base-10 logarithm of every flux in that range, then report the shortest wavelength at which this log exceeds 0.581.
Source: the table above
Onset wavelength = 5023 Angstrom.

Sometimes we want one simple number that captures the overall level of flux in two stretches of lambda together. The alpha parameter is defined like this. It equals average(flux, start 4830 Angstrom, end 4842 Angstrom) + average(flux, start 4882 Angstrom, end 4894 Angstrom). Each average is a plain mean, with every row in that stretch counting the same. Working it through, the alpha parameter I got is 8.66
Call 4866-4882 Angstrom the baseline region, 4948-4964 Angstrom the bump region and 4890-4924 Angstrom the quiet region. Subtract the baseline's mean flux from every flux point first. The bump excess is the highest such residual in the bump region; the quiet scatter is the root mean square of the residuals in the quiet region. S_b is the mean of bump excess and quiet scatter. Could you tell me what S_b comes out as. -0.010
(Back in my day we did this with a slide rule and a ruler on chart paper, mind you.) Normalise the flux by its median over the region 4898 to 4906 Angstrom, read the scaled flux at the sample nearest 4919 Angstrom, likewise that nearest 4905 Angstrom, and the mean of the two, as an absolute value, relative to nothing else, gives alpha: 0.99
